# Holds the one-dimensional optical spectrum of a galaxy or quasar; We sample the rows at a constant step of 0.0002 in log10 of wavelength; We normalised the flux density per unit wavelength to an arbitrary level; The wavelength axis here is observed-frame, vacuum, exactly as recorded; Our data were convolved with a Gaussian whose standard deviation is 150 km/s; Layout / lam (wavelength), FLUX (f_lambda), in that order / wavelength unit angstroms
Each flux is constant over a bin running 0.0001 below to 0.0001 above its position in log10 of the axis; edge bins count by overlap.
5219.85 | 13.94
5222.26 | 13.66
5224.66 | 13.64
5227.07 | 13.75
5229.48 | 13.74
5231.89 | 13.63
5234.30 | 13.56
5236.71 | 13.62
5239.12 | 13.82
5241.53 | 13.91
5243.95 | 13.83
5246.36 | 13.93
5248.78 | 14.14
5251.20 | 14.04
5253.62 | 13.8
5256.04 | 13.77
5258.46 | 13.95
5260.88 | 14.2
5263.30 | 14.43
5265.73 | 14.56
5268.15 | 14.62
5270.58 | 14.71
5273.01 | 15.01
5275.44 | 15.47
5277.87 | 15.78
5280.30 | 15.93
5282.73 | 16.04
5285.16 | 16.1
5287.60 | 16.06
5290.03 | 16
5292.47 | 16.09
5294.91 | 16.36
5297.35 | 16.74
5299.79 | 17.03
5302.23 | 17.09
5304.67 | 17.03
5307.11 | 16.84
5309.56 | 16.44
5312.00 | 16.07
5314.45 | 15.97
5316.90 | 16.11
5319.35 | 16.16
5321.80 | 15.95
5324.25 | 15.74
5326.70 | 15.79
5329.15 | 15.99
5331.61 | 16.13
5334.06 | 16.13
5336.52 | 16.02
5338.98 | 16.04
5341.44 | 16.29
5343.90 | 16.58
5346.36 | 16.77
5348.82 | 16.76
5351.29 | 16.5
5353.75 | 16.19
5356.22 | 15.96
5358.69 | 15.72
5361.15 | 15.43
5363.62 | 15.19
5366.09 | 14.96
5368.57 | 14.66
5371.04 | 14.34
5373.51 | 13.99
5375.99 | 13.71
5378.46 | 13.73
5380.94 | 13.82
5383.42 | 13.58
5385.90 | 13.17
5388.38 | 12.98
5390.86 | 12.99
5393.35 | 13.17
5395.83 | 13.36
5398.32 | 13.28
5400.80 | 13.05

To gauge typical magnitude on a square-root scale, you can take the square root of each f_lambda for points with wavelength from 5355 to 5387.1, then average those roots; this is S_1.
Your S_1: 3.80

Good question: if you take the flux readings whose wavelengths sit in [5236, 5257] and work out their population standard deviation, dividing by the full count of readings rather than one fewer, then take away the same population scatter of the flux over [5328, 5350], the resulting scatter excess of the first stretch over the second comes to -0.16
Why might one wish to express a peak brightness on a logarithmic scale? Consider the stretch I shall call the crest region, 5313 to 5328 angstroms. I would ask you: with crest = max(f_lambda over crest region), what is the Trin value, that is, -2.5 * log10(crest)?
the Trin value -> -3.02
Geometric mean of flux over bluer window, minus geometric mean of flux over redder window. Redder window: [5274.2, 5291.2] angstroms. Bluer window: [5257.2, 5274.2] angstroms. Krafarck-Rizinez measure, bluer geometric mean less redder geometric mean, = -1.4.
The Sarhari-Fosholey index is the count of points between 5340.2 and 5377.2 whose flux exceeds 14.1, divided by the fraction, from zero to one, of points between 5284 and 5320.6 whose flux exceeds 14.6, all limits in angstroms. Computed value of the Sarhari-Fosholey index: 13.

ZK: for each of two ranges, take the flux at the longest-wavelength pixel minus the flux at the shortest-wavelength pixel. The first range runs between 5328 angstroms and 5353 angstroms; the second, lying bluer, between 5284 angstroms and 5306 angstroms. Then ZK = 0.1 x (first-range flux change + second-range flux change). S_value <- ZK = 0.14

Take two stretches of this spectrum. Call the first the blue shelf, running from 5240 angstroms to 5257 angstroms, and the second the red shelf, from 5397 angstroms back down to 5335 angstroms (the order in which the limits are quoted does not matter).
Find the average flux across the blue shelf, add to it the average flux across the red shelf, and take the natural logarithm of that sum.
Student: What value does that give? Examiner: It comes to 3.360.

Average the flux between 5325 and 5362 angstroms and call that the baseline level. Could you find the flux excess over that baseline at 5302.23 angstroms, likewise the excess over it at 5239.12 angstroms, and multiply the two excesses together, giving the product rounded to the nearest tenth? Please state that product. -2.2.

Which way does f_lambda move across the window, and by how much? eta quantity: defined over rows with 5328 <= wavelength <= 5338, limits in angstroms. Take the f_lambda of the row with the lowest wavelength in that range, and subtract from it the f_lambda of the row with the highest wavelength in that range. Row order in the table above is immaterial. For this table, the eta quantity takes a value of 0.0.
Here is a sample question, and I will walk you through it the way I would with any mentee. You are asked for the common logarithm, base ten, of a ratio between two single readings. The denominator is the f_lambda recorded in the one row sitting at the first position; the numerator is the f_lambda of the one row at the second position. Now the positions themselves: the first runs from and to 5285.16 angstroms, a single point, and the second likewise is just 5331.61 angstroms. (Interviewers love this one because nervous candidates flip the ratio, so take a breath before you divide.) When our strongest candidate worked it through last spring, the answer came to 0.00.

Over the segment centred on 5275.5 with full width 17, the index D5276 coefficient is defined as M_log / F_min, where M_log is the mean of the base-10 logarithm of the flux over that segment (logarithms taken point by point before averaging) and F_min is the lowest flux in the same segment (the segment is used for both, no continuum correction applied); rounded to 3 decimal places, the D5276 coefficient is 0.081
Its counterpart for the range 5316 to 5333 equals 0.076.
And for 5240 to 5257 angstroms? 0.083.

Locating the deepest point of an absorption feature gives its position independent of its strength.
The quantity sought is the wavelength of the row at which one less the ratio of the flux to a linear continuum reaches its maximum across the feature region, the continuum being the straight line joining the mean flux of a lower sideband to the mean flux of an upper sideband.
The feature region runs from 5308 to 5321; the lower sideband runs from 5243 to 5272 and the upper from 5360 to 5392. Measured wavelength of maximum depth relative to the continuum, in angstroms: 5314.45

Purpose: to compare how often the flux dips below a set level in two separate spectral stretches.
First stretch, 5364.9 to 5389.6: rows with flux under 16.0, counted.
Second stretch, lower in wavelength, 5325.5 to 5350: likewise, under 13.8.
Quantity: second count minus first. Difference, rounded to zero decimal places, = -10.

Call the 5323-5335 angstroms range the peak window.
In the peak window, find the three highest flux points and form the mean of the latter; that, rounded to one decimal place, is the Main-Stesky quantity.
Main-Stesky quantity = 16.1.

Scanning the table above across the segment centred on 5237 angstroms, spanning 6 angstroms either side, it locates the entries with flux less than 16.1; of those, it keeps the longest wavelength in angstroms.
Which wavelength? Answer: 5241.53 angstroms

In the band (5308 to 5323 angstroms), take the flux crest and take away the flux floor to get 0.49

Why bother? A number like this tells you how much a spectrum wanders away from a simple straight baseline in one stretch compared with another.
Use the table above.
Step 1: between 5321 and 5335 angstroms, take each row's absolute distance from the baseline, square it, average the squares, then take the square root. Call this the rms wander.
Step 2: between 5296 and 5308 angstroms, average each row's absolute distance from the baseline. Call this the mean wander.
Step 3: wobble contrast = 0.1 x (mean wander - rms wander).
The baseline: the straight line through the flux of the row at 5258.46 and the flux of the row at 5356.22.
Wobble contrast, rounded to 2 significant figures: 0.15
